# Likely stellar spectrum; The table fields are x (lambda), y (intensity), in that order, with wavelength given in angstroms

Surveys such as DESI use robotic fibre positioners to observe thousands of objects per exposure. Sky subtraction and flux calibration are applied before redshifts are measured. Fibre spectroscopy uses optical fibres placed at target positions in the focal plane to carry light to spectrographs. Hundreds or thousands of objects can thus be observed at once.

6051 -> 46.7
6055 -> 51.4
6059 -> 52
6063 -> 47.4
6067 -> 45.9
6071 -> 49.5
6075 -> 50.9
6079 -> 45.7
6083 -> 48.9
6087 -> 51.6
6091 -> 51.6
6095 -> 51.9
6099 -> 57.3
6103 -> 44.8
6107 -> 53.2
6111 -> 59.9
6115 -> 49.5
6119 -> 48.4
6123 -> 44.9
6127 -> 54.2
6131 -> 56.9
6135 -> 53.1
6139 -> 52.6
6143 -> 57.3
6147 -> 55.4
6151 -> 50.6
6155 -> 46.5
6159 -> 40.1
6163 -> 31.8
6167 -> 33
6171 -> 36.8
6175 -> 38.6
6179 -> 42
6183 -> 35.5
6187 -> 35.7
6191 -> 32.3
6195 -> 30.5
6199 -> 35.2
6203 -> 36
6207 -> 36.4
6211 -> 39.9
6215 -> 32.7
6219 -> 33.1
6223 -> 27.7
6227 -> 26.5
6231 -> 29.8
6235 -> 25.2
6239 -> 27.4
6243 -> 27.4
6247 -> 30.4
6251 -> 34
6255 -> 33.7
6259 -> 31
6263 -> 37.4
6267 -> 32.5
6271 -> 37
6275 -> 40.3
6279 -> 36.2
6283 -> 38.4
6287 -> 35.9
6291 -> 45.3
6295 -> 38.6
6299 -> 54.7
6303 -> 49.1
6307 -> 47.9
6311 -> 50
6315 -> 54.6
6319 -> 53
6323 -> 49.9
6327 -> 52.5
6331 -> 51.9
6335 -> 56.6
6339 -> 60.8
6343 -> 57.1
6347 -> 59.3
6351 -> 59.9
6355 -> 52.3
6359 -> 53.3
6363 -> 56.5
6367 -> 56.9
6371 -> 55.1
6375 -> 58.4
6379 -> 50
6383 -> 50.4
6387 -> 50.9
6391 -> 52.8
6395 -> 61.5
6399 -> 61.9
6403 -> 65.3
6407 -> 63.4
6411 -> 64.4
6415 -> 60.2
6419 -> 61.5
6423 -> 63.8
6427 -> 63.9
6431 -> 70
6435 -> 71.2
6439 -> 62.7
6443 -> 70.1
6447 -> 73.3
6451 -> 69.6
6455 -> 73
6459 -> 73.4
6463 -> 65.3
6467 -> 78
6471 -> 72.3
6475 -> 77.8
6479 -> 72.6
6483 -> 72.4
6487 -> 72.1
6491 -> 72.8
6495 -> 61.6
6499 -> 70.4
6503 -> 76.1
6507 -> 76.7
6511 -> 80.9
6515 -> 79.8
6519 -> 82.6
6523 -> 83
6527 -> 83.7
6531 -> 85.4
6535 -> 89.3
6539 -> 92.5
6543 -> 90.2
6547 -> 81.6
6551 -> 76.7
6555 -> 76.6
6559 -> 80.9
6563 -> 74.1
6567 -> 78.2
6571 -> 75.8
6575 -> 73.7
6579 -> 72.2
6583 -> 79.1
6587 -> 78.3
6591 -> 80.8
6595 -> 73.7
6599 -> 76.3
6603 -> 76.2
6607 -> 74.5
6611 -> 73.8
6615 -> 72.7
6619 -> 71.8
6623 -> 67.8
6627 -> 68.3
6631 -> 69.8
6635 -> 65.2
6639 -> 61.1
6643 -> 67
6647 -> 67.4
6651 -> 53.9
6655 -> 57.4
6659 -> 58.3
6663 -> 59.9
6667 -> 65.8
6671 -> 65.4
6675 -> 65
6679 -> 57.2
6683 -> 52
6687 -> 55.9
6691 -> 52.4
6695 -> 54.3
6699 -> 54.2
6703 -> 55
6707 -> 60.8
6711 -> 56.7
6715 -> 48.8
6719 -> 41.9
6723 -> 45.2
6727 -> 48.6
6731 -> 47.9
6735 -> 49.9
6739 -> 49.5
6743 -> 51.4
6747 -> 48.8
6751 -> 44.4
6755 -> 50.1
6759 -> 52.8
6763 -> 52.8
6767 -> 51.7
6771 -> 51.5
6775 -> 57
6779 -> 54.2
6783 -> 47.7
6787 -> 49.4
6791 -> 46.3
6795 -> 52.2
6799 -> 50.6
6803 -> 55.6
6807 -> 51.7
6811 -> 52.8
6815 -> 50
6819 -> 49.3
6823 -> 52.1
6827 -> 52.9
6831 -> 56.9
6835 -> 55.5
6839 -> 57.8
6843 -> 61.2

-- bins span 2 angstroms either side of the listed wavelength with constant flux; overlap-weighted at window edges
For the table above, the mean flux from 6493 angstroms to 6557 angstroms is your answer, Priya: 80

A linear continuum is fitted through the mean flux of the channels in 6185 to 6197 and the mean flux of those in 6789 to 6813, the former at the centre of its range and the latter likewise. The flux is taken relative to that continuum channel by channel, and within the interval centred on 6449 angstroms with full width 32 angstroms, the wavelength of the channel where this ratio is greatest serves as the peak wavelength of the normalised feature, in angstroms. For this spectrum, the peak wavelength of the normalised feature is 6447 angstroms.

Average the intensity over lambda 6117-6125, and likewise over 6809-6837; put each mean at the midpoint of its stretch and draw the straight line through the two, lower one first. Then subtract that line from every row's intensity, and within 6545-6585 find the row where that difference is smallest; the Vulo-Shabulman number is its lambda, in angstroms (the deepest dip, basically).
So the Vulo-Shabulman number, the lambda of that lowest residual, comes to 6579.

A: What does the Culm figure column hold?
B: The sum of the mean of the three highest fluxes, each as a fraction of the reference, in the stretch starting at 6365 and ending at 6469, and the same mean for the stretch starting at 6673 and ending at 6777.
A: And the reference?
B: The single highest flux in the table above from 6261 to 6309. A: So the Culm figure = 2.48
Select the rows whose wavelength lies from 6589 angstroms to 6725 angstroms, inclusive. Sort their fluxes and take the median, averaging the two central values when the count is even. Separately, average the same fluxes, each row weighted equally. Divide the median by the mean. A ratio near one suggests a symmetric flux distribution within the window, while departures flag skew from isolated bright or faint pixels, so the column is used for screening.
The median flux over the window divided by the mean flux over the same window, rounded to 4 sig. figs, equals 1.008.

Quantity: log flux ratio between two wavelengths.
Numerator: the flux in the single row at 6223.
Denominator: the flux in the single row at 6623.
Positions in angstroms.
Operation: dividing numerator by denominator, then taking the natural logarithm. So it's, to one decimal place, -0.9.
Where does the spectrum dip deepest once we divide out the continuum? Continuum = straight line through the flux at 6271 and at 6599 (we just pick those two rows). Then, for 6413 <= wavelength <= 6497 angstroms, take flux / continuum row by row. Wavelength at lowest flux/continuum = 6495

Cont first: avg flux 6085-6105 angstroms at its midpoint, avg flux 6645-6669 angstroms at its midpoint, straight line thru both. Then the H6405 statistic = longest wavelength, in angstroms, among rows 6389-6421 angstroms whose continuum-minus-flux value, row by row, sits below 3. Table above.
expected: 6419 angstroms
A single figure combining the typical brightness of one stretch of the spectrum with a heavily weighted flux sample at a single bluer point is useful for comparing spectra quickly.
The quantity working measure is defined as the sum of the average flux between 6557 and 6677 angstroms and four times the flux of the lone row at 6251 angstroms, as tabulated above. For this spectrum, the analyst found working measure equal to 206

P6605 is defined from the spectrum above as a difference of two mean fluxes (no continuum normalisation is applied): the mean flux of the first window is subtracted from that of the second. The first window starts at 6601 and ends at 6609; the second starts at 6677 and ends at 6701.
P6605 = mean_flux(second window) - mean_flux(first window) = -21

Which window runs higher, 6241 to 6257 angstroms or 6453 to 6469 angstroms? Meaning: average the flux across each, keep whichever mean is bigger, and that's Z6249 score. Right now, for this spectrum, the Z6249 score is 72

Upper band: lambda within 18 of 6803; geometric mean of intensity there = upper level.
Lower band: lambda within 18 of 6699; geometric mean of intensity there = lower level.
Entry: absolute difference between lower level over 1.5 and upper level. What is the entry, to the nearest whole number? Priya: 15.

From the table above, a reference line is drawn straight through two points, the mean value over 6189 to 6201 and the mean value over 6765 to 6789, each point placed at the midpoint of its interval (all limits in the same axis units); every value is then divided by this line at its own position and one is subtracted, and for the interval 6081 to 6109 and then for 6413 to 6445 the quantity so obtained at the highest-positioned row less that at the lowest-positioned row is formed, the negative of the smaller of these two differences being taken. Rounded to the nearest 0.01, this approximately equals -0.10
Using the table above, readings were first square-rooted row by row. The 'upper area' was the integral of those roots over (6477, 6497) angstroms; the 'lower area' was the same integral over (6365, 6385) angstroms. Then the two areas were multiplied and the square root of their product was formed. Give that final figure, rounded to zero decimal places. 157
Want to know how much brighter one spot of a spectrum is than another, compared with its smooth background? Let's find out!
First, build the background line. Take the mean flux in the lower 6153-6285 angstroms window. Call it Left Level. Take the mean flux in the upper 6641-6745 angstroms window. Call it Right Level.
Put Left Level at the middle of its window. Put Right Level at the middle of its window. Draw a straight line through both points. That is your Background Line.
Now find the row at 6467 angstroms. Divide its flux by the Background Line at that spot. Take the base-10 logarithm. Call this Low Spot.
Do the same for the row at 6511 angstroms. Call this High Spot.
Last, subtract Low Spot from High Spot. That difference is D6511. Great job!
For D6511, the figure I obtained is 0.00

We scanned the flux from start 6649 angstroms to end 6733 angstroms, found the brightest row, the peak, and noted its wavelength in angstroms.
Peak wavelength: 6667 angstroms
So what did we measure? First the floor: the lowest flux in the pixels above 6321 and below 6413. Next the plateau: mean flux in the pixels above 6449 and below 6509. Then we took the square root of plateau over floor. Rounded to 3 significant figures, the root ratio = 1.20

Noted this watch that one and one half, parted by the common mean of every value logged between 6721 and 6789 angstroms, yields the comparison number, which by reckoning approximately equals 0.030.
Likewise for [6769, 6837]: 0.029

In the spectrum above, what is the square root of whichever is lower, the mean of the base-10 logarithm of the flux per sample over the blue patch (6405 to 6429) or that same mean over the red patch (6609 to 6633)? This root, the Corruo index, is 1.34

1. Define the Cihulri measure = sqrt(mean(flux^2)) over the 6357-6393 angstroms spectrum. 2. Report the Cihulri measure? 54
